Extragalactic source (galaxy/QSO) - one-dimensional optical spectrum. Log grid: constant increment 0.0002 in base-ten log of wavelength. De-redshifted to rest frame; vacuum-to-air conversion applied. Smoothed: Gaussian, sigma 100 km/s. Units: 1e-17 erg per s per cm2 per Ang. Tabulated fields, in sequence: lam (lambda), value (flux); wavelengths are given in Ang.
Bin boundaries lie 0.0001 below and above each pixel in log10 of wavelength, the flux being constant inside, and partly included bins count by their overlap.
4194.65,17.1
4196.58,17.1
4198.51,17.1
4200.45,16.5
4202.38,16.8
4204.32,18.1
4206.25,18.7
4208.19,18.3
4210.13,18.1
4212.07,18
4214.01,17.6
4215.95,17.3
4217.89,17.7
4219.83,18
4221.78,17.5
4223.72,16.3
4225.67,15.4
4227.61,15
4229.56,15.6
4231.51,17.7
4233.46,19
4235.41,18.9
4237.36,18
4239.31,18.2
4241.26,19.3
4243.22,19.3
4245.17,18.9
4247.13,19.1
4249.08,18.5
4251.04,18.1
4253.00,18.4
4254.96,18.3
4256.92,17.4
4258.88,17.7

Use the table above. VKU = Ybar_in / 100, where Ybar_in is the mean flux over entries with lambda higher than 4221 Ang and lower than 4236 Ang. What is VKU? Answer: 0.169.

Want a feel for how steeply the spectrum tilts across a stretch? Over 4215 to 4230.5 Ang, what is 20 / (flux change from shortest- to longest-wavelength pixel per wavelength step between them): -160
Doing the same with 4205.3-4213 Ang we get -166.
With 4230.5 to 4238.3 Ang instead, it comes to 390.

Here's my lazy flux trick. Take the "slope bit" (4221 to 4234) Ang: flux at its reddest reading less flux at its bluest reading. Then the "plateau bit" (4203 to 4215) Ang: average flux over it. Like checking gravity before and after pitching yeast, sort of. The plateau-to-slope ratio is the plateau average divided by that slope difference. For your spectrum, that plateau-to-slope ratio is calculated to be 12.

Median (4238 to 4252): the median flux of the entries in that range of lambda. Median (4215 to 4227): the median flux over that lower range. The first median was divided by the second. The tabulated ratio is 1.09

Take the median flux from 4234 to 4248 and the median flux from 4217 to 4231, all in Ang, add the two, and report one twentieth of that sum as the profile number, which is 1.76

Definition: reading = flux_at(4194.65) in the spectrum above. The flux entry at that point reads 17.1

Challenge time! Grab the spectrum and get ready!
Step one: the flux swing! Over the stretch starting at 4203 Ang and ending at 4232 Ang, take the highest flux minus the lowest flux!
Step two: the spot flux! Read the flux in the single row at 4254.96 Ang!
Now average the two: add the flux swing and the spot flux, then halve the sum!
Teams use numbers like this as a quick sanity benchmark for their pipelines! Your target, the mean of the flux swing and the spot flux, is 11.0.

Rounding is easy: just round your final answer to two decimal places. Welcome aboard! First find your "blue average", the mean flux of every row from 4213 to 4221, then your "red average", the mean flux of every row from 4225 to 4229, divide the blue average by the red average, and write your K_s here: 1.16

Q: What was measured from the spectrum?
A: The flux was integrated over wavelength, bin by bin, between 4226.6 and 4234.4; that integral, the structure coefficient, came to 131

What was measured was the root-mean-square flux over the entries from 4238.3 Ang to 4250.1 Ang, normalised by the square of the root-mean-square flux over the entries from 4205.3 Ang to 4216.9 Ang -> 0.058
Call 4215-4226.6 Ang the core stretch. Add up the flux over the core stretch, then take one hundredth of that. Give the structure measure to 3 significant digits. 1.02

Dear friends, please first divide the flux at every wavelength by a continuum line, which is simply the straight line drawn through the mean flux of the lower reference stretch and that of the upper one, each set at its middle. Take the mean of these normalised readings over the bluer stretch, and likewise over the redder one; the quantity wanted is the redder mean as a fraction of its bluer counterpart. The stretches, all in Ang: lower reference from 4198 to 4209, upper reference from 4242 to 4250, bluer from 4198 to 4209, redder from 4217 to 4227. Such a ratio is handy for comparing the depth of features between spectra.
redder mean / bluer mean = 0.93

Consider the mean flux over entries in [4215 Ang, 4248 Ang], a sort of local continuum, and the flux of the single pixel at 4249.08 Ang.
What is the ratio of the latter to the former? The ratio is 1.04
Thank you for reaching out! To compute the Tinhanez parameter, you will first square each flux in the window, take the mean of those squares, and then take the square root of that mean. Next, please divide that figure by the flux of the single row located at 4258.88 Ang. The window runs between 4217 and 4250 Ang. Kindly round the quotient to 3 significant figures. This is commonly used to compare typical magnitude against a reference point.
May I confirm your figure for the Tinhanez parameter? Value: 1.01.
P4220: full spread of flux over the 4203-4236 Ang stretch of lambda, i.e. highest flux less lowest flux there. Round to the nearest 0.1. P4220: 4.0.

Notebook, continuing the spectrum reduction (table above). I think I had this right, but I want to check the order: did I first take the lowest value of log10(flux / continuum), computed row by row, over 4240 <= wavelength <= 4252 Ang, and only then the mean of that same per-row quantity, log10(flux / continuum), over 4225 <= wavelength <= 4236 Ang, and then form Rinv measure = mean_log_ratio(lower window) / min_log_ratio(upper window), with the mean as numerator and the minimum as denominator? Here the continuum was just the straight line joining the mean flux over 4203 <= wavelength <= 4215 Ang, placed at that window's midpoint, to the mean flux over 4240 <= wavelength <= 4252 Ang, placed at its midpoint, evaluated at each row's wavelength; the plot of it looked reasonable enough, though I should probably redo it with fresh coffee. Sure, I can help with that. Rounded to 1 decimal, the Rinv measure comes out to 2.1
